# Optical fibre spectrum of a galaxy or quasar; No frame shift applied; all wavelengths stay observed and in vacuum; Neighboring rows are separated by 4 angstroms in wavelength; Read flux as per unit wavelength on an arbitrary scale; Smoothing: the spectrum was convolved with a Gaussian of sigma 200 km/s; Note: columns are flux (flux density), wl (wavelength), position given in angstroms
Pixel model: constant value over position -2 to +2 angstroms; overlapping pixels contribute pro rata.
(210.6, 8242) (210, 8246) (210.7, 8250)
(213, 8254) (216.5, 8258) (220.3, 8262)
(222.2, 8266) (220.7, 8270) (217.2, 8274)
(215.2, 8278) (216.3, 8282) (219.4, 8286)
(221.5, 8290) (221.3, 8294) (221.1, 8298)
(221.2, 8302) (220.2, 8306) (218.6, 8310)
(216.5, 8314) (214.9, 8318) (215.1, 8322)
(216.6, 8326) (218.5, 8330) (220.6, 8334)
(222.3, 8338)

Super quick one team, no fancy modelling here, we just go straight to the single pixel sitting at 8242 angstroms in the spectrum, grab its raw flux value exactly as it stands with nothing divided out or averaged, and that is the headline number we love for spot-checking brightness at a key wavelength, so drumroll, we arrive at 210.6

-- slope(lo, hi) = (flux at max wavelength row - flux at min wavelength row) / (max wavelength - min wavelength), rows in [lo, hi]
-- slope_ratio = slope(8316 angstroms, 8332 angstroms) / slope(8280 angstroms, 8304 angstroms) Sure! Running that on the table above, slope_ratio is 1.2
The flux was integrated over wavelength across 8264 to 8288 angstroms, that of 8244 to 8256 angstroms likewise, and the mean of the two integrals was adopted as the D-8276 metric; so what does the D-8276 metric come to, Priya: 3889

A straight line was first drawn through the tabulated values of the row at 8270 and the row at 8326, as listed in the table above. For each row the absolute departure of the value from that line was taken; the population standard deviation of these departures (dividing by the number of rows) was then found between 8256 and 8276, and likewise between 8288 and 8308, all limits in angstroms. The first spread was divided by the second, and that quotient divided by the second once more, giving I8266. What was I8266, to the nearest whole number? 32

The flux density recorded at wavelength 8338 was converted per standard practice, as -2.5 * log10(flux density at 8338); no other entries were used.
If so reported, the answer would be -5.87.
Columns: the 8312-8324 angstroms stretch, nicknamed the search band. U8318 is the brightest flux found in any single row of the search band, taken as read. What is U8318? 216.5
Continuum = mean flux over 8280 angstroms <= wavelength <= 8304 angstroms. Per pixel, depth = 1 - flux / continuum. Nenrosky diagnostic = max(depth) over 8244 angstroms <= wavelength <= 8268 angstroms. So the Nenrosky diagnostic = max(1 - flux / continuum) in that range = 0.046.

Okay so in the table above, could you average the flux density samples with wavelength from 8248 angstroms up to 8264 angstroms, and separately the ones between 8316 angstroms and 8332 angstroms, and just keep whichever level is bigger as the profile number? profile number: 216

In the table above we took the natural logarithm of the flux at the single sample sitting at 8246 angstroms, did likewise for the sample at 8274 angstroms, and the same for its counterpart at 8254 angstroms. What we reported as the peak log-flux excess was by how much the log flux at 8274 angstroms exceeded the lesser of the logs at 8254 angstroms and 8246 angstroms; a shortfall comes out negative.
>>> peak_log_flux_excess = 0.034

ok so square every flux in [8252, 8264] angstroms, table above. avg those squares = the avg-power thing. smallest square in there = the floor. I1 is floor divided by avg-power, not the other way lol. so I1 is 0.967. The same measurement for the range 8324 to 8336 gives 0.982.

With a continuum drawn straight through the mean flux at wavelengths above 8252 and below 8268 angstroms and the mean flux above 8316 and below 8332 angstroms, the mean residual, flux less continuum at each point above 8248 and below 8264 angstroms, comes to -3.0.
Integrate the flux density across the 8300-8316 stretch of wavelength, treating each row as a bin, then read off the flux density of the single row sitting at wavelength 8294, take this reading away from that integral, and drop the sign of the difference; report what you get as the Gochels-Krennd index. 3285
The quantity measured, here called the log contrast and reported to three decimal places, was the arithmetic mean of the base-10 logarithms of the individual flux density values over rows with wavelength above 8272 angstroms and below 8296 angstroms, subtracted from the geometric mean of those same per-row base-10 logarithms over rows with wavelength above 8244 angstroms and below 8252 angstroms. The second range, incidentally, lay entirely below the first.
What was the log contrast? -0.016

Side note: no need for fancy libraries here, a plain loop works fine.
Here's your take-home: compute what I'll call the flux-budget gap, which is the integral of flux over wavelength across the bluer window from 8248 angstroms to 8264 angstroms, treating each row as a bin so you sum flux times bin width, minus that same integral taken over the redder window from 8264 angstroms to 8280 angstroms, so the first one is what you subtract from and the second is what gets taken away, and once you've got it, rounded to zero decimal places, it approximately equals -59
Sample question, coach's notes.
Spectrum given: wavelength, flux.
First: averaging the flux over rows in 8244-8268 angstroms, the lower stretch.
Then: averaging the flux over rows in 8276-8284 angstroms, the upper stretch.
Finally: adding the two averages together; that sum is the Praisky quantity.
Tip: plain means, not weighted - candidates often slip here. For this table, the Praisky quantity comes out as 431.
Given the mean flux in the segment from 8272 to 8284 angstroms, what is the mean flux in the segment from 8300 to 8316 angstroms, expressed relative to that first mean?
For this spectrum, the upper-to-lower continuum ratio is 1.01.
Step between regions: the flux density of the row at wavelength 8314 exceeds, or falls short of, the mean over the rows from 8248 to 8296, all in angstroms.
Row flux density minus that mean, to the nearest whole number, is -1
